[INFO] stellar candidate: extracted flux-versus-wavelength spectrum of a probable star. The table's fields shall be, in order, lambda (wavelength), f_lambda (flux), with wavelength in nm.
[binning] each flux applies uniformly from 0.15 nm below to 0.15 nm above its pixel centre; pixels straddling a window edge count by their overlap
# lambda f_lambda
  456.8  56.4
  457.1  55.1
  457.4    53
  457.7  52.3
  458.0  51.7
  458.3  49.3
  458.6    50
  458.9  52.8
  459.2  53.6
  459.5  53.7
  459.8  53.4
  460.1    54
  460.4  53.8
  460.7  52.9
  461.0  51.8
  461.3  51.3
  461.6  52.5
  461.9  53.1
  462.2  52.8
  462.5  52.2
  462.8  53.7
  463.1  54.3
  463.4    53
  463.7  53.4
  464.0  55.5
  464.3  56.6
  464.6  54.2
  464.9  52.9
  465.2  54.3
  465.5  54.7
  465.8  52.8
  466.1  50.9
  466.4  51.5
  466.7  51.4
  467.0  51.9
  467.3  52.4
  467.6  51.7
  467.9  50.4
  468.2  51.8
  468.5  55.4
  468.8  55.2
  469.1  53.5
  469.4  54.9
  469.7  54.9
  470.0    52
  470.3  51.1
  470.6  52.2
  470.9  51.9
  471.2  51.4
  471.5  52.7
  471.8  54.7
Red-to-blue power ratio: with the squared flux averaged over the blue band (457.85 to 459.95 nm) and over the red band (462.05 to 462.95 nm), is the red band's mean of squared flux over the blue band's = 1.03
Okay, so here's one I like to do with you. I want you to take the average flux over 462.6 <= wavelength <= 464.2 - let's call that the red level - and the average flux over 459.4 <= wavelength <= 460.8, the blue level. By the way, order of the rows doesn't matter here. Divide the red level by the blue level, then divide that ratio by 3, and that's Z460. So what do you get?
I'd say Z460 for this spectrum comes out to 0.336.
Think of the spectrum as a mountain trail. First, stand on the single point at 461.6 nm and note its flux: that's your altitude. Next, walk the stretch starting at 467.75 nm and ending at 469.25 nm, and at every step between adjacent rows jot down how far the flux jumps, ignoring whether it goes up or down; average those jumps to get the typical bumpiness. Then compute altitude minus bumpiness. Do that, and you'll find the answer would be 50.8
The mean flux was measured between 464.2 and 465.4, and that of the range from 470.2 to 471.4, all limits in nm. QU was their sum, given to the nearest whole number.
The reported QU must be 106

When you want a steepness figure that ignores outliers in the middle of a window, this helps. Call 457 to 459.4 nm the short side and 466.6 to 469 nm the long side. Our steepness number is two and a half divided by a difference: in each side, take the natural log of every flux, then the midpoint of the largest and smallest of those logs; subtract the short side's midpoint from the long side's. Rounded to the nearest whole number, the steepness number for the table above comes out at 182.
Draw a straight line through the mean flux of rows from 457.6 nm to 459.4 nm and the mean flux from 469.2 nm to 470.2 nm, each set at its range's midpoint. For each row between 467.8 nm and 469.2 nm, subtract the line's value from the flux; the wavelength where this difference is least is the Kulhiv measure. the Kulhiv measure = 467.9 nm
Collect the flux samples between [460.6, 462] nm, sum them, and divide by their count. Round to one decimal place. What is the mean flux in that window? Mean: 52.3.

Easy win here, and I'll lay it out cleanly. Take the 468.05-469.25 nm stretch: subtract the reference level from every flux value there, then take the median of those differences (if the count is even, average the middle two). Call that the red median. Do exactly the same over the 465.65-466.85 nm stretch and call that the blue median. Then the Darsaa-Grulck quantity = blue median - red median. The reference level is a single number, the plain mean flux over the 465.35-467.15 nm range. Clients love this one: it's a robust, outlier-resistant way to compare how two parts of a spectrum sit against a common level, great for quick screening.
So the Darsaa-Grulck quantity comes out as -2.9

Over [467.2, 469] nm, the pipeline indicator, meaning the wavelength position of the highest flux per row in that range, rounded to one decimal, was 468.5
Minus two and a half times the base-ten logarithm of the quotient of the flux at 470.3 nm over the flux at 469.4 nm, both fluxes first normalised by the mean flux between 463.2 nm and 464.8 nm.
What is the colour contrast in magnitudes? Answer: 0.08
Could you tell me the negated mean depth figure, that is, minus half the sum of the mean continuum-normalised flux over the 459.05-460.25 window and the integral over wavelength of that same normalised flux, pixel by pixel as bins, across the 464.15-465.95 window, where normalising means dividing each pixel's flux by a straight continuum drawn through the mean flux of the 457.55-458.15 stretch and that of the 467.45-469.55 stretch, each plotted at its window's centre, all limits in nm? -1.44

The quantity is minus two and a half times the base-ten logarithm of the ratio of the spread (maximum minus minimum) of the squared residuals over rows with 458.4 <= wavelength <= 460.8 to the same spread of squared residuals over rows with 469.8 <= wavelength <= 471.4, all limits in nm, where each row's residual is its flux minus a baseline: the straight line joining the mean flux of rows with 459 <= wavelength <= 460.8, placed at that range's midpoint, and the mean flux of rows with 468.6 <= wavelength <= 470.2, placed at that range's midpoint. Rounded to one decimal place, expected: -0.9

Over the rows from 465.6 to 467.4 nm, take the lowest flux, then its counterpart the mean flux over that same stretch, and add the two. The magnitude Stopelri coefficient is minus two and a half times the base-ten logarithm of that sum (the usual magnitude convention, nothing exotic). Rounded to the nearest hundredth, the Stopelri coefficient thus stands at -5.03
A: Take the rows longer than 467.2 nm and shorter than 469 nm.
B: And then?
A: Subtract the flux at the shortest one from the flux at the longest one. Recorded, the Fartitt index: 2.8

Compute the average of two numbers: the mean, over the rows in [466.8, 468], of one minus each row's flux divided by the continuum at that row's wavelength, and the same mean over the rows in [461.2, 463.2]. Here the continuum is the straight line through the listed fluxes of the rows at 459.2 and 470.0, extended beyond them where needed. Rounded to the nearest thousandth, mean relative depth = 0.010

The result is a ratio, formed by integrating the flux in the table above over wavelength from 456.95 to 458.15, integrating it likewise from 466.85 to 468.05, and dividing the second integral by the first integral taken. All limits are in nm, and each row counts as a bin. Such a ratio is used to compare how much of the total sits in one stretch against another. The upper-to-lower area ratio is 0.97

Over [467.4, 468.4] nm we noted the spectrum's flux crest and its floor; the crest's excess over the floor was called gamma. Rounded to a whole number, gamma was 1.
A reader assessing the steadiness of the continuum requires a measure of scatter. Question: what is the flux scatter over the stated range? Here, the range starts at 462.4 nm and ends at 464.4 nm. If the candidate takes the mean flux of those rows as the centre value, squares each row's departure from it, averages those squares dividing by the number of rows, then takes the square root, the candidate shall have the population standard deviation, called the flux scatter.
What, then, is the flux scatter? 1.4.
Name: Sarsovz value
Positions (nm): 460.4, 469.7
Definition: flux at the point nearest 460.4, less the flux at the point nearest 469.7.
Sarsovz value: -1.1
